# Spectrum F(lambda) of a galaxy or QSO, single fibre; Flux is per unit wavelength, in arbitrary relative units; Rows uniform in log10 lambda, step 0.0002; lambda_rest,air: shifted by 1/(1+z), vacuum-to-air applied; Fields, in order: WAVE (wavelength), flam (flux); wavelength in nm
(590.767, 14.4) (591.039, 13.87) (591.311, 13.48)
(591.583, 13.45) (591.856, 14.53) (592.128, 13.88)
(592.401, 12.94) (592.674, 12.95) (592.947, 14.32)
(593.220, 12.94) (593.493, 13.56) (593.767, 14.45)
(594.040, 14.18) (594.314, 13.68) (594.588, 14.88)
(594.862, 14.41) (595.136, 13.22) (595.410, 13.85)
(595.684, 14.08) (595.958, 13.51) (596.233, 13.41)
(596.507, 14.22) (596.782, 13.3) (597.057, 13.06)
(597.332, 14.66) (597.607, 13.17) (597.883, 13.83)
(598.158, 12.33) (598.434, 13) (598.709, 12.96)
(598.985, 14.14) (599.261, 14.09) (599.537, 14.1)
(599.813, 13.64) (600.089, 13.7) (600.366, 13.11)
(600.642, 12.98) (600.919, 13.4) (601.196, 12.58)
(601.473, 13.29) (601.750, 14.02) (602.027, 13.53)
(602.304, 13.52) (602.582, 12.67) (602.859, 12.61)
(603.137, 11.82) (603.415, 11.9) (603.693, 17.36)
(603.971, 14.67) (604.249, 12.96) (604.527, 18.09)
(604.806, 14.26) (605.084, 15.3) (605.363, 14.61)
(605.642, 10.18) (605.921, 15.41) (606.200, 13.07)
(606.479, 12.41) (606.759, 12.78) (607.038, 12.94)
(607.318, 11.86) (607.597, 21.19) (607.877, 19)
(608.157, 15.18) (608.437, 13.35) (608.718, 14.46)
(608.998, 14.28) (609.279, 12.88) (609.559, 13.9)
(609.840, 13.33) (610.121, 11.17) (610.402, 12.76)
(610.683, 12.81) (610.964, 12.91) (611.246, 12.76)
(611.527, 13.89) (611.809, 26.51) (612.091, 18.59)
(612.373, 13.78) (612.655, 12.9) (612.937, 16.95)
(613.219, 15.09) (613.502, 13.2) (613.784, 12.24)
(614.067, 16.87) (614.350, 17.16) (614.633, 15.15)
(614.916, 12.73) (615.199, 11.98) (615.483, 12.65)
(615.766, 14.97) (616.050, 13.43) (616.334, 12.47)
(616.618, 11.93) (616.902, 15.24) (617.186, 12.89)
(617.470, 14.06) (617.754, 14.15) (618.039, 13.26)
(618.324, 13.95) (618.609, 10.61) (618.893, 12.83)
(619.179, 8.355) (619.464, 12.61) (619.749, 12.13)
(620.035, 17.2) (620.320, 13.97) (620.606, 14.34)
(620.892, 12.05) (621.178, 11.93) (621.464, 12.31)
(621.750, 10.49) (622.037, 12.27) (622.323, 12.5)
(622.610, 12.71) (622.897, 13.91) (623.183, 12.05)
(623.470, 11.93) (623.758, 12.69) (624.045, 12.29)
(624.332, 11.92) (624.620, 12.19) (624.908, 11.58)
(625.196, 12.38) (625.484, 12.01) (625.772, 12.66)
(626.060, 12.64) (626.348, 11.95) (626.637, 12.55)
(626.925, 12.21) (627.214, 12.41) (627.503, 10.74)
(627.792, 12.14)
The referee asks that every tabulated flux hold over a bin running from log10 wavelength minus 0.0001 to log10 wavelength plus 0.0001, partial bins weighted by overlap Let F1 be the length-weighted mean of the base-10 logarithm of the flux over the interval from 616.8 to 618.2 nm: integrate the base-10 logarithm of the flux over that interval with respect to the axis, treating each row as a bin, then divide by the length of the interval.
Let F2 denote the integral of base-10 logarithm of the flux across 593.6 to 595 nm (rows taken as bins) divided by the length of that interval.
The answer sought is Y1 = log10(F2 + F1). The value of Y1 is 0.361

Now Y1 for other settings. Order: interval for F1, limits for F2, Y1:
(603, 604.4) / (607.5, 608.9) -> 0.370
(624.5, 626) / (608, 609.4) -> 0.349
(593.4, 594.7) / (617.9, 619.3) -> 0.346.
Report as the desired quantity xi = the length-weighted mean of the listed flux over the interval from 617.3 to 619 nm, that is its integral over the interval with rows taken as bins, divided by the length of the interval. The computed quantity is 13.2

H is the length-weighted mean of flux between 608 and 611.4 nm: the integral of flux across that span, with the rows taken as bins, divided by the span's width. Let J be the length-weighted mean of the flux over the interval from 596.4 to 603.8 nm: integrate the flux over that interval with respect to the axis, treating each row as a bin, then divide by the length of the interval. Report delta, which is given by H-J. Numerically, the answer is -0.1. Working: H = 13.3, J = 13.4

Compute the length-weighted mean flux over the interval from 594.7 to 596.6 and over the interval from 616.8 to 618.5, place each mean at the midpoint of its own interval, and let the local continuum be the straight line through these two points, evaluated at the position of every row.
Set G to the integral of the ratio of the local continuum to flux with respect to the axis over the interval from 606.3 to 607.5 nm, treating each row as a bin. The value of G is 1.31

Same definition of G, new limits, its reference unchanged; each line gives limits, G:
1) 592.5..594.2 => 1.72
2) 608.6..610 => 1.41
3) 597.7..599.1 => 1.47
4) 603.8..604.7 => 0.83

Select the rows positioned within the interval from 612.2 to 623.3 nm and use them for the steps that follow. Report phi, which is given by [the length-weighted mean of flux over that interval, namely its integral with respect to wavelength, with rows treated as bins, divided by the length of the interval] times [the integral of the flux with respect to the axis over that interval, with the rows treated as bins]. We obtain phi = 1973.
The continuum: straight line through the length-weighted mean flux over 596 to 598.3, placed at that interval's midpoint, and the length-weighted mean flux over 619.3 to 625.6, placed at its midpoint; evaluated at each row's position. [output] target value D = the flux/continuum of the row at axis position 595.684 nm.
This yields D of 1.04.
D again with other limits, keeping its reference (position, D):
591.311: 0.98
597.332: 1.09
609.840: 1.02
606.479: 0.94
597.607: 0.98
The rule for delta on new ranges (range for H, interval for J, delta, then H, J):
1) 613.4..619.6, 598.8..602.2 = -0.2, 13.3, 13.5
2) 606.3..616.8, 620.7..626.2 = 2.1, 14.4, 12.3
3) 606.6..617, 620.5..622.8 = 2.1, 14.5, 12.3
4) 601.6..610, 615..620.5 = 1.0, 14.1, 13.1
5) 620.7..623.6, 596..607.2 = -1.3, 12.3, 13.6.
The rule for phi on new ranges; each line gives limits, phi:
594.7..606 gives 2114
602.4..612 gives 1961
